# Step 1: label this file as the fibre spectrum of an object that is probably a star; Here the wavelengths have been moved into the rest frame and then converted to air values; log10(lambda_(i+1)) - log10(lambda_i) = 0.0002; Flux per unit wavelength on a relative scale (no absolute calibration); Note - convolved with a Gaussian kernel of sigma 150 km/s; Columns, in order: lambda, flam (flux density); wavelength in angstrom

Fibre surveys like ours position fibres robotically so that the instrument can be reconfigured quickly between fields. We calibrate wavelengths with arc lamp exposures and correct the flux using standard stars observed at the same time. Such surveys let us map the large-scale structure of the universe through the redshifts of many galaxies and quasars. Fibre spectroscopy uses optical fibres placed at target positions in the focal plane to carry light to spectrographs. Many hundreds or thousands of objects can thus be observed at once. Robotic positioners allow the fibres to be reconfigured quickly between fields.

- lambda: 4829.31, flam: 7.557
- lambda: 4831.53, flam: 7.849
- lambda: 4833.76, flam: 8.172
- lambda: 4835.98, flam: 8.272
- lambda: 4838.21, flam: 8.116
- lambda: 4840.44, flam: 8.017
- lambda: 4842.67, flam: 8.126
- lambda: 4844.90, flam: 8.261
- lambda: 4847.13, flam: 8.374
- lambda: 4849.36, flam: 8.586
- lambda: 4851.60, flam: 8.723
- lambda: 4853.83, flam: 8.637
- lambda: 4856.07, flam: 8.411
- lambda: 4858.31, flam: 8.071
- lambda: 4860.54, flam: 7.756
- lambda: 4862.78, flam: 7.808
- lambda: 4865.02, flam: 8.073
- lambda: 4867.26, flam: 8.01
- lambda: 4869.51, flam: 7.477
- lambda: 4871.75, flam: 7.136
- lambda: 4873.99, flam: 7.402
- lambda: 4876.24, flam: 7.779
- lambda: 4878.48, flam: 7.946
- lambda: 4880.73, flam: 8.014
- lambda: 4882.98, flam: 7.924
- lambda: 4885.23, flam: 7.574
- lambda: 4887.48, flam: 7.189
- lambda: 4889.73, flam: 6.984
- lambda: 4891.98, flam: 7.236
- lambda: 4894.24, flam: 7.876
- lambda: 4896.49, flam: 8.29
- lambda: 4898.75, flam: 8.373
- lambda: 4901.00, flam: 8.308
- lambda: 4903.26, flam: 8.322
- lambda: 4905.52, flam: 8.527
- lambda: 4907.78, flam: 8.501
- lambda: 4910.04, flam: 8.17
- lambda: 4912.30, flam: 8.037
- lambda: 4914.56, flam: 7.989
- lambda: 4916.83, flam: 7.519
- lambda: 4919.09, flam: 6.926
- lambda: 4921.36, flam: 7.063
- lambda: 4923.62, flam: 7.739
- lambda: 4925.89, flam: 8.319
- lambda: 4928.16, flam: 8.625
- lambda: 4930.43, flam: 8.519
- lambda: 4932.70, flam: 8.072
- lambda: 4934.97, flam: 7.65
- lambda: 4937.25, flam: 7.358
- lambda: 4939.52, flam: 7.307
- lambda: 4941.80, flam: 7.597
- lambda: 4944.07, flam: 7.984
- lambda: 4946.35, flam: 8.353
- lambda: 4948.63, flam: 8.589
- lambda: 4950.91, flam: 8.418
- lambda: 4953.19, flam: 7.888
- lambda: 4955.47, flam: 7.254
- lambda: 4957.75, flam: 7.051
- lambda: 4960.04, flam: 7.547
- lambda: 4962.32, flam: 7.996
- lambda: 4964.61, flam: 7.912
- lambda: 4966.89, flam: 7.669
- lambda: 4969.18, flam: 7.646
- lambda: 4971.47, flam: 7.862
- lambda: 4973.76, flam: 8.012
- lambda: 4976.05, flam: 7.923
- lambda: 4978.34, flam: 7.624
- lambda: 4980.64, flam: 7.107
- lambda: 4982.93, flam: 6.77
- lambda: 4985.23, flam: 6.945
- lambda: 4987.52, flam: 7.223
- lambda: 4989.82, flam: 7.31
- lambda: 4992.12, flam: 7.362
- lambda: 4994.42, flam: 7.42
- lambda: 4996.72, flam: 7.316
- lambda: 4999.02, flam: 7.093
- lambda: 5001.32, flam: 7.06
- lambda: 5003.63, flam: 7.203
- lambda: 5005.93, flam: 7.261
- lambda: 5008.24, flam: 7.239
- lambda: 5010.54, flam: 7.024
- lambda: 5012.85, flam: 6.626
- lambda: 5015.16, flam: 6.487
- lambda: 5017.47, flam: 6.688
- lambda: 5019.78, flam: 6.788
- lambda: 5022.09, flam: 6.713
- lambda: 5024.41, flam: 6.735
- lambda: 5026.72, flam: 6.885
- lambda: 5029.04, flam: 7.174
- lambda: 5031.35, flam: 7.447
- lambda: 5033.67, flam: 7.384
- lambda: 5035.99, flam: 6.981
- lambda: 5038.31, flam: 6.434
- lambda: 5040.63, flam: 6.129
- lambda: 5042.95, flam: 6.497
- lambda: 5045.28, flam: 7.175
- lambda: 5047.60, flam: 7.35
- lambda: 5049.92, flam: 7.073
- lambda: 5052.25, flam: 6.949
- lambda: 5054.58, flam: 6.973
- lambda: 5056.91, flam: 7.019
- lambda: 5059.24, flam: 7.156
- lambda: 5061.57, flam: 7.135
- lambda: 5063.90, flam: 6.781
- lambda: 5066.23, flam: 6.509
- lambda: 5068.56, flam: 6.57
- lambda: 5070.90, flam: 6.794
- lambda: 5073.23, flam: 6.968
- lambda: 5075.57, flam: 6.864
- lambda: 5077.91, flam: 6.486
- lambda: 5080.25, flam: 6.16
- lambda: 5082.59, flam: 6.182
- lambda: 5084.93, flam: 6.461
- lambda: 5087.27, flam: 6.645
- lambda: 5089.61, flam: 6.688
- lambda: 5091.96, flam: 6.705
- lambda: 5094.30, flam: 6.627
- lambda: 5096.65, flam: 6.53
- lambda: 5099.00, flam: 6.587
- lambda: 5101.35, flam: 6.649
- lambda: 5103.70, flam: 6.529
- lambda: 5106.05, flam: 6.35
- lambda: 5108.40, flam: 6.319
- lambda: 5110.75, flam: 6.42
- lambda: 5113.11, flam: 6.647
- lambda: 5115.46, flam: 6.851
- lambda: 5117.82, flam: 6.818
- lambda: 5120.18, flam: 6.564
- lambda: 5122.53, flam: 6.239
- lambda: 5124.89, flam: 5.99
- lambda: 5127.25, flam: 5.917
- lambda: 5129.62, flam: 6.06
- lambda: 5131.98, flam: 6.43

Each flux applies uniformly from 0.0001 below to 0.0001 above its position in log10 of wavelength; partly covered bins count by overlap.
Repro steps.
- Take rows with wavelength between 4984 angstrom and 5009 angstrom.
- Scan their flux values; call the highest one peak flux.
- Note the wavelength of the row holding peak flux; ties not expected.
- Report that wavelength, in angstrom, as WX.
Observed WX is 4994.42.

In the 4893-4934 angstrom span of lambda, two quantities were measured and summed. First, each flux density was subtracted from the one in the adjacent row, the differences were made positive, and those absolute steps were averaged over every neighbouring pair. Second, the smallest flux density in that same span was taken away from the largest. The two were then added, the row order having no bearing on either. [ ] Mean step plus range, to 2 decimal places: 1.97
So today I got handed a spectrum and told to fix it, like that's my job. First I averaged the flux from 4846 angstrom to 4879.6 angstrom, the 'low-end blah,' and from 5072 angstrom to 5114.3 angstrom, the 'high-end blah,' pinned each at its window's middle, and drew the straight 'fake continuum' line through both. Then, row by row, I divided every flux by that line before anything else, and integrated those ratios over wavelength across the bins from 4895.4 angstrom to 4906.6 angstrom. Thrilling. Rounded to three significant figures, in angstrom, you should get 12.1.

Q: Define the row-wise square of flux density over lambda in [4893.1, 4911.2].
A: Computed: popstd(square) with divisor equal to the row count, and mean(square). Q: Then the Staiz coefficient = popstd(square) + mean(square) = 72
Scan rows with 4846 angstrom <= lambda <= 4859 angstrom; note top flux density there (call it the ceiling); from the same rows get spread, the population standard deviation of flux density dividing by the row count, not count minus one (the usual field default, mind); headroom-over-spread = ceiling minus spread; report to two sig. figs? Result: 8.5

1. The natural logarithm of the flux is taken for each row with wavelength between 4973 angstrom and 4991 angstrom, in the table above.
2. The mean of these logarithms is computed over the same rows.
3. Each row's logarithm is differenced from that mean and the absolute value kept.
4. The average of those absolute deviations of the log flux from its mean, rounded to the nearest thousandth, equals 0.049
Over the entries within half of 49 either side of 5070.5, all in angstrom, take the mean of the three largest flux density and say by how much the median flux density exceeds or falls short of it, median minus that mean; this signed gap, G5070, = -0.43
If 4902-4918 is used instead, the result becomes -0.28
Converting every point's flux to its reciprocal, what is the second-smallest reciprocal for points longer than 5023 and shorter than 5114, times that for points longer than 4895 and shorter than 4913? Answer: 0.0159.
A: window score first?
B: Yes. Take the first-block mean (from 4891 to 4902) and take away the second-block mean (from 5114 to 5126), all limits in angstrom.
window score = 1.5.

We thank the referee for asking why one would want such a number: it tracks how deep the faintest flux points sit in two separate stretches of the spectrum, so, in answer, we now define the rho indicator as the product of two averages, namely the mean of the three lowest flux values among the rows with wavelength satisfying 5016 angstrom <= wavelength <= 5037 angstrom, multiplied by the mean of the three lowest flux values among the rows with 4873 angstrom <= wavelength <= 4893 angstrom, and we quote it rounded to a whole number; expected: 48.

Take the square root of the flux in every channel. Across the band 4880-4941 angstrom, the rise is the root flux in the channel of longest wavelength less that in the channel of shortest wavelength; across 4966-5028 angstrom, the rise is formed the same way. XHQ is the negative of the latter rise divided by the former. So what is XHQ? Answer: -1.1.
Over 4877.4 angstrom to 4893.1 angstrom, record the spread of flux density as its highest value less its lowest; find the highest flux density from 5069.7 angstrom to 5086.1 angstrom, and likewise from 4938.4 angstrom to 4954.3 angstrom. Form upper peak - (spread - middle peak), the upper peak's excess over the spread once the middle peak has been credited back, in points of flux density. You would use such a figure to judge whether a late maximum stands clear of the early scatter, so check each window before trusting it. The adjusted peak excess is 14.5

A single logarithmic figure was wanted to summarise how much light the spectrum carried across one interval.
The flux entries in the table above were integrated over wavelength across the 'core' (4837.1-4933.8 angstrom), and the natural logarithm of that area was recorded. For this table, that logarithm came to 6.6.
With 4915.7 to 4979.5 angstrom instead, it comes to 6.2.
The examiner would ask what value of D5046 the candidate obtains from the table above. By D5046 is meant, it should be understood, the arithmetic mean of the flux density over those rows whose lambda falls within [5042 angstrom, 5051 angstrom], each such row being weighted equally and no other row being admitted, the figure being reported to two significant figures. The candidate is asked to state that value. 7.0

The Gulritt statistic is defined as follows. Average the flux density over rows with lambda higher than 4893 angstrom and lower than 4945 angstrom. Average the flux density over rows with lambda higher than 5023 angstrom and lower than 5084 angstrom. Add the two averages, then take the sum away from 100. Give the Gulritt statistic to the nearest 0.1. 85.2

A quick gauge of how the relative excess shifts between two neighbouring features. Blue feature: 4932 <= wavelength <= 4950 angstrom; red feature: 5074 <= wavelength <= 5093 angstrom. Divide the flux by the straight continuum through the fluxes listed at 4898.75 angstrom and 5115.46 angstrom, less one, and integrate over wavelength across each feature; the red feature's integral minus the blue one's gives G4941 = -1.0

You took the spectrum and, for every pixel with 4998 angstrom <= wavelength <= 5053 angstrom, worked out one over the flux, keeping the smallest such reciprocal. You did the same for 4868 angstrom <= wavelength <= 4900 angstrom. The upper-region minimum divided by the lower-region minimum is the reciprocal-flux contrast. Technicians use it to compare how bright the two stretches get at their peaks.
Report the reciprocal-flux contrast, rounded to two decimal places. 1.12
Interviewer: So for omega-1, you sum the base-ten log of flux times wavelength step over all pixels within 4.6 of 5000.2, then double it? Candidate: 16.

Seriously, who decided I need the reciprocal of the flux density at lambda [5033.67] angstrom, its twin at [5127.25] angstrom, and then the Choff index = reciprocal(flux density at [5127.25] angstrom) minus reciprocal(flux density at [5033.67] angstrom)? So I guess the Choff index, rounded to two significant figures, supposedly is 0.034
